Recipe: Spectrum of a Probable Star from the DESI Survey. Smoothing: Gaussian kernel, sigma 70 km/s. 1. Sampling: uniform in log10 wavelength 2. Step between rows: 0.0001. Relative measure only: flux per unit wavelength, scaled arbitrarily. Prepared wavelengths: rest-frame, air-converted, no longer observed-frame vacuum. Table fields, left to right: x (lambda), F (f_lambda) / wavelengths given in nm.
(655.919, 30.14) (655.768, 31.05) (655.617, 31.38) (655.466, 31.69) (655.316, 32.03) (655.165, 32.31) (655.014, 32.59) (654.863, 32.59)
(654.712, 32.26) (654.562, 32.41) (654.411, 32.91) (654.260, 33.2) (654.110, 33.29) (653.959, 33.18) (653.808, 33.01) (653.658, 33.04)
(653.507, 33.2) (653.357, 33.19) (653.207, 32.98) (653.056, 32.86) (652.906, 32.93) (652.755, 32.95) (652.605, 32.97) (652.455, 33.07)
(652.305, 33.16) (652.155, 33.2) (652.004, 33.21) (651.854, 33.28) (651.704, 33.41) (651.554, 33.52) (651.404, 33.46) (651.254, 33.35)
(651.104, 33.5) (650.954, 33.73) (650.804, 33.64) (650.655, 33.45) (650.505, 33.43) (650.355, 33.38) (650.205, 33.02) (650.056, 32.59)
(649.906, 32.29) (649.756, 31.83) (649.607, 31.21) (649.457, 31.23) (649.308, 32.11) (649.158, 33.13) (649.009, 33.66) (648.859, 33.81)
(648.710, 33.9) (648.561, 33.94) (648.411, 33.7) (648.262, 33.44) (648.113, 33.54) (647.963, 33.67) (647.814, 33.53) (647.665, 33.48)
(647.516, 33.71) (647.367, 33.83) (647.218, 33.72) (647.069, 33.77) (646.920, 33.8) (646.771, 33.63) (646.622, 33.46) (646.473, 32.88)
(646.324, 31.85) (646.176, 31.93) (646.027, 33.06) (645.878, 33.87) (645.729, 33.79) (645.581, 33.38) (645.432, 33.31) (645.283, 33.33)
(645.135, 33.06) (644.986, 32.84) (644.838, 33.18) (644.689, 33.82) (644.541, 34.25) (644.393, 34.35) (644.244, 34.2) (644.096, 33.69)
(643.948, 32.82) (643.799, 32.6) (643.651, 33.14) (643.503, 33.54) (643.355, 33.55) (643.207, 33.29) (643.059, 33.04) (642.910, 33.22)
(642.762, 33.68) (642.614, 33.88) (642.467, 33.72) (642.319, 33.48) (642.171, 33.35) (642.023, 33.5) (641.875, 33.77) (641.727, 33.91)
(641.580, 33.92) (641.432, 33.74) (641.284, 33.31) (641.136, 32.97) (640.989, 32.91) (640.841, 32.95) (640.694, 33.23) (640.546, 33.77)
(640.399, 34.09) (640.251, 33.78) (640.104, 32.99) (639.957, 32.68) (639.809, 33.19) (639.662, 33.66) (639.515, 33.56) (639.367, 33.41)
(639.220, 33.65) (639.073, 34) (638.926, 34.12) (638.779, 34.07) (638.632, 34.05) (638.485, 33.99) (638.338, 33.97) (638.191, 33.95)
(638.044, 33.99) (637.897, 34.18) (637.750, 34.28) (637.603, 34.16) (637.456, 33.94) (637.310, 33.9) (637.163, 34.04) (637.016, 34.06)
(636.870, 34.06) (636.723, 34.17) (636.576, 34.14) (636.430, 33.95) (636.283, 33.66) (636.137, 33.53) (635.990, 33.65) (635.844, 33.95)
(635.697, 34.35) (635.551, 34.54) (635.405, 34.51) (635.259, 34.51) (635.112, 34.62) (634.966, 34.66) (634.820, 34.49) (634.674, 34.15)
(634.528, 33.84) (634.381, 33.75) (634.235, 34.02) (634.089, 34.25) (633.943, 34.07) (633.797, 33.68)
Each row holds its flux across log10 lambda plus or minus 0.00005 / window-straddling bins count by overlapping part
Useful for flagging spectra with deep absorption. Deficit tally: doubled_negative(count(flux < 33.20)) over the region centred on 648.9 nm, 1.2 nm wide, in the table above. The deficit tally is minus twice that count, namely -6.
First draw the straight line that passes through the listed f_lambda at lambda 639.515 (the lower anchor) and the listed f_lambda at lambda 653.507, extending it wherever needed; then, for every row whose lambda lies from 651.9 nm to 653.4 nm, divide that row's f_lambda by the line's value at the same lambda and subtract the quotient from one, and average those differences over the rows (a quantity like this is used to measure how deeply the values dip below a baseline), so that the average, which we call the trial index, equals 0.0051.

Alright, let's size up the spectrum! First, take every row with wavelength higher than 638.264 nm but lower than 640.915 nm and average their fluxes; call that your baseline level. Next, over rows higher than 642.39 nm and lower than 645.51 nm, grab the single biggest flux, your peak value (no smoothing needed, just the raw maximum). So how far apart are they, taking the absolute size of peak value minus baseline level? 0.73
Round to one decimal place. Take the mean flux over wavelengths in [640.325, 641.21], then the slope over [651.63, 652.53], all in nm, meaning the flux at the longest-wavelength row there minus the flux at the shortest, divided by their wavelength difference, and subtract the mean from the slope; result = -33.8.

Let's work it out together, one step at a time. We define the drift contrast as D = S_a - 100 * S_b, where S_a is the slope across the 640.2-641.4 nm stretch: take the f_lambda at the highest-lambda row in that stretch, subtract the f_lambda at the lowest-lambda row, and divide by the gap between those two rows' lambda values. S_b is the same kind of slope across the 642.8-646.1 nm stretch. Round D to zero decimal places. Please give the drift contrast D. 5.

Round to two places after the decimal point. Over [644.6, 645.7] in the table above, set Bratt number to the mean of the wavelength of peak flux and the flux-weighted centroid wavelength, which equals 644.91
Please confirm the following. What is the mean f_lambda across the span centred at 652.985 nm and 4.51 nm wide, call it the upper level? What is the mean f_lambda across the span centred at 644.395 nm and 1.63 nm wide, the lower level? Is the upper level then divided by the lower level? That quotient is 0.989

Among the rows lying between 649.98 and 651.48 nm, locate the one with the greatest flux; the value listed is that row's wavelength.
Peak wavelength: 650.954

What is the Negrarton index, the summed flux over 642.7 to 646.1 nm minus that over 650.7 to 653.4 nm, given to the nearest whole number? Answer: 171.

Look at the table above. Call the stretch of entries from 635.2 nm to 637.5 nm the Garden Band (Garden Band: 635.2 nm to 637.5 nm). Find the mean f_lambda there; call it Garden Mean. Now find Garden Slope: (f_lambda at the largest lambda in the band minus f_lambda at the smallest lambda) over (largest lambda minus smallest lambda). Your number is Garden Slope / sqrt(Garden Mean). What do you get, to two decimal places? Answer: -0.04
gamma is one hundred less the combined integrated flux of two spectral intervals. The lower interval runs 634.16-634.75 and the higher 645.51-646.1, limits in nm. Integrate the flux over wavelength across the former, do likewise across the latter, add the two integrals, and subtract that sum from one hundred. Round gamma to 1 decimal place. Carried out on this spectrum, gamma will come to 60.2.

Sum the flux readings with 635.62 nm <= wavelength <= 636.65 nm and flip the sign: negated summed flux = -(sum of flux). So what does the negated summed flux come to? -237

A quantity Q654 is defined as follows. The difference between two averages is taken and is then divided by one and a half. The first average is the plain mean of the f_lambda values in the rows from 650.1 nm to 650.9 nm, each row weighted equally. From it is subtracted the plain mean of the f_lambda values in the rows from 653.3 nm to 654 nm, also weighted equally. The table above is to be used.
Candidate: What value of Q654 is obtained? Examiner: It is 0.2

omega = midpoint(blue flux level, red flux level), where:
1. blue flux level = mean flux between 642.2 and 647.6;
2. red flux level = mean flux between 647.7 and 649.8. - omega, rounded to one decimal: 33.2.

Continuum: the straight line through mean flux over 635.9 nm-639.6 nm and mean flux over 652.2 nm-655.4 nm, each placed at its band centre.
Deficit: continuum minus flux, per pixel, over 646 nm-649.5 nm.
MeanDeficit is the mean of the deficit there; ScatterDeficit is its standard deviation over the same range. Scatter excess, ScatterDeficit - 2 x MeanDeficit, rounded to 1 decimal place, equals 0.8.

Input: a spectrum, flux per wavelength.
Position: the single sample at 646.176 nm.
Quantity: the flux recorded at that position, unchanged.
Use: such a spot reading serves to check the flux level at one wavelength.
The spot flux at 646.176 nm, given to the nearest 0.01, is 31.93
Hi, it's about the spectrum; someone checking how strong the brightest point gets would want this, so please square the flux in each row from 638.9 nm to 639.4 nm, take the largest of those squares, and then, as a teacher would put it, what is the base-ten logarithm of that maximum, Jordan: 3.07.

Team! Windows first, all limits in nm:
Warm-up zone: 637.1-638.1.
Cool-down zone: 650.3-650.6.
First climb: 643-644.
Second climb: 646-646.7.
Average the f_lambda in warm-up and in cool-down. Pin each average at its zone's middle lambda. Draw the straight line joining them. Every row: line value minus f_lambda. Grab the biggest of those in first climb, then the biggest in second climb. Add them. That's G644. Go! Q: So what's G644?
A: 2.9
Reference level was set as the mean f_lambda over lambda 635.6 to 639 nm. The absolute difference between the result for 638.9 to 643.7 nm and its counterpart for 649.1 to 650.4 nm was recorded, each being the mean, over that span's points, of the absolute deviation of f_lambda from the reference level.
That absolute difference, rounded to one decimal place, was 1.2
